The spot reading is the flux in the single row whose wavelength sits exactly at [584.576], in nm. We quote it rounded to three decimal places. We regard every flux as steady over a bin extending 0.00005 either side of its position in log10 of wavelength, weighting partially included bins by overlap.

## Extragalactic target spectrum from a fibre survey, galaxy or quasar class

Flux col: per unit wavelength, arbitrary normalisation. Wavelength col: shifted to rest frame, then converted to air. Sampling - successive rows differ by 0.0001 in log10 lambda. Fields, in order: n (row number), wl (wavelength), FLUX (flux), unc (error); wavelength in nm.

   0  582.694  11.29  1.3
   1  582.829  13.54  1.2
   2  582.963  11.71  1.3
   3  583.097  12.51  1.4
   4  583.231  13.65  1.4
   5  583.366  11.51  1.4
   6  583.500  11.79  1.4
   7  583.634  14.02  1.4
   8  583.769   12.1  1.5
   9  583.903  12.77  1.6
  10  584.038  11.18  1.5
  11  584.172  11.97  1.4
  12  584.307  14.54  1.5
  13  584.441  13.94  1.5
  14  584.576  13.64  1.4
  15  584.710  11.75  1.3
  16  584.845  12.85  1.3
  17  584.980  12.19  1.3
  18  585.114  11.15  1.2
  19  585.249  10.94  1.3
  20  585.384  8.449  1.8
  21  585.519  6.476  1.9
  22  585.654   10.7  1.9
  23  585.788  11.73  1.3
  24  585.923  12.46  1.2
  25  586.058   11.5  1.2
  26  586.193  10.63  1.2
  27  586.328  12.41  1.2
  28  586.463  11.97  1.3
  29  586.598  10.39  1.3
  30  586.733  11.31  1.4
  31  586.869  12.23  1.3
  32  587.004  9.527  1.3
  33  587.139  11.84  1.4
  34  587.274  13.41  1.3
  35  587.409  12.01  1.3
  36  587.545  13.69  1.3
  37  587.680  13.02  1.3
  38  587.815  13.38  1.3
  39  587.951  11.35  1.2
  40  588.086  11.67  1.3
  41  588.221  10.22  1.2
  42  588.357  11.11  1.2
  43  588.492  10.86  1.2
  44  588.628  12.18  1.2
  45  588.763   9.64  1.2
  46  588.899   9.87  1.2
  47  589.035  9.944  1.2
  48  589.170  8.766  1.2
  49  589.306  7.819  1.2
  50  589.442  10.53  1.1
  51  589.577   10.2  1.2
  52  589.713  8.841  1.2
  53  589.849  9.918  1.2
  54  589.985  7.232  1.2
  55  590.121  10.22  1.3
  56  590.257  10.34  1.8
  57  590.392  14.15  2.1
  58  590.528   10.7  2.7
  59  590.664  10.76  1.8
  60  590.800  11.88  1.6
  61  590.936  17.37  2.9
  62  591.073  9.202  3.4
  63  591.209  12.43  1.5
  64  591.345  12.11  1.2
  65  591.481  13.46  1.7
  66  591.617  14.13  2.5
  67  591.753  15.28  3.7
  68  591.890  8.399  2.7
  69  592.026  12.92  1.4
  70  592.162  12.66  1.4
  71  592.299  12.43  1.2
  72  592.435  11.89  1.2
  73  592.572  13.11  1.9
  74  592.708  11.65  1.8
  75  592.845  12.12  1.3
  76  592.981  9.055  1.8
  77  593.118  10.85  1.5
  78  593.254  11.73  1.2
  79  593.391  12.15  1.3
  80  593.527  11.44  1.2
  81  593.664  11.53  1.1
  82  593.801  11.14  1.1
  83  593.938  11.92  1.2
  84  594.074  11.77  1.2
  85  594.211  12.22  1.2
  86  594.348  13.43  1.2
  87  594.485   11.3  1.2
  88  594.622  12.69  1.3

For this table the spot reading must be 13.640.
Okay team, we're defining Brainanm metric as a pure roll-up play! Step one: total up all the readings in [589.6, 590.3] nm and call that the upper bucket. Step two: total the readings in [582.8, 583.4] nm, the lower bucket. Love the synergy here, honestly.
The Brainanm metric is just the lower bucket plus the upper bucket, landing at 109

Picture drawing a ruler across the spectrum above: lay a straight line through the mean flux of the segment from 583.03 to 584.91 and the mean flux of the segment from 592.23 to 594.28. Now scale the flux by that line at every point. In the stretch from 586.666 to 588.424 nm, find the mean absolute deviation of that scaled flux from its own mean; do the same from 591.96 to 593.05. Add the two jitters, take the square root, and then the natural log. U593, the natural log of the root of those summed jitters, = -0.96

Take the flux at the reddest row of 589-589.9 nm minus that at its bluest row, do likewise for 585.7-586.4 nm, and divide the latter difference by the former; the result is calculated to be -26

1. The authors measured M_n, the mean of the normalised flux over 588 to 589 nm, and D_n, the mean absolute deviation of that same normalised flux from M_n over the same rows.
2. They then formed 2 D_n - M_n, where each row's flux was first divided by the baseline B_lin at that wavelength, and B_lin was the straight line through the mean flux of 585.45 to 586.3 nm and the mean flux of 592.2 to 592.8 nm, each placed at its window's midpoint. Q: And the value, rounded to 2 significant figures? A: -0.82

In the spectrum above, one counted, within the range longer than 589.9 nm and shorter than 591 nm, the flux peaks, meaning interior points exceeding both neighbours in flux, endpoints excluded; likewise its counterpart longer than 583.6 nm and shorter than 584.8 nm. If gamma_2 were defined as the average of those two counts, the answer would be 1.50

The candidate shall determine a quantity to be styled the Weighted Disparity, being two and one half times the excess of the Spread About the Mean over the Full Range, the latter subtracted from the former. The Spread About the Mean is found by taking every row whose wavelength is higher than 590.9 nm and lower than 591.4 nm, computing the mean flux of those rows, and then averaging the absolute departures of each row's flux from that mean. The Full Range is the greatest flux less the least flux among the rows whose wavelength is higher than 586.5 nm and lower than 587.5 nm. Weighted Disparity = -4.0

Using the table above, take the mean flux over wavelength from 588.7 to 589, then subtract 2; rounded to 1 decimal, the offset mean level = 7.8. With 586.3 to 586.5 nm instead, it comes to 10.2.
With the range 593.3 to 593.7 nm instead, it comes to 9.7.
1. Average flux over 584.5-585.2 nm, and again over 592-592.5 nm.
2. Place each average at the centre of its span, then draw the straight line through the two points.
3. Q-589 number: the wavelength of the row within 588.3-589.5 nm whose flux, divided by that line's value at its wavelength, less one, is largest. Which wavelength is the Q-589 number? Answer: 588.628 nm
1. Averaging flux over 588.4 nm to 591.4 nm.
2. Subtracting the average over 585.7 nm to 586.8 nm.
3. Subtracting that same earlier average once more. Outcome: -12.4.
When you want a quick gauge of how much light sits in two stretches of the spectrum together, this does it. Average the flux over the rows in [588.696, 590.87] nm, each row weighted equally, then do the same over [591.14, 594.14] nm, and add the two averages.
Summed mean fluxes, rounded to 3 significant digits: 22.1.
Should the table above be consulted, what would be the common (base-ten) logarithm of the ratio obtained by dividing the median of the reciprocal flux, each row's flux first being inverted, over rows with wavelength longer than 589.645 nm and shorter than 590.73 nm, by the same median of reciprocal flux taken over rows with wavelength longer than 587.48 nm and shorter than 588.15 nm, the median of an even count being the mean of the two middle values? 0.10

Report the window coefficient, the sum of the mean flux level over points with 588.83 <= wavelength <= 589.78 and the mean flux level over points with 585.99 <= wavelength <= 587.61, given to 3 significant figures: 21.2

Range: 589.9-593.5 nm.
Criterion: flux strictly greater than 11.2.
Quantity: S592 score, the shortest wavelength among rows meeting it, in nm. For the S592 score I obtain 590.392 nm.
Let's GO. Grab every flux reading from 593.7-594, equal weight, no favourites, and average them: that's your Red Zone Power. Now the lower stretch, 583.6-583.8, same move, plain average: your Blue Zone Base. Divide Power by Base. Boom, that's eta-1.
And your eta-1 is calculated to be 0.88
